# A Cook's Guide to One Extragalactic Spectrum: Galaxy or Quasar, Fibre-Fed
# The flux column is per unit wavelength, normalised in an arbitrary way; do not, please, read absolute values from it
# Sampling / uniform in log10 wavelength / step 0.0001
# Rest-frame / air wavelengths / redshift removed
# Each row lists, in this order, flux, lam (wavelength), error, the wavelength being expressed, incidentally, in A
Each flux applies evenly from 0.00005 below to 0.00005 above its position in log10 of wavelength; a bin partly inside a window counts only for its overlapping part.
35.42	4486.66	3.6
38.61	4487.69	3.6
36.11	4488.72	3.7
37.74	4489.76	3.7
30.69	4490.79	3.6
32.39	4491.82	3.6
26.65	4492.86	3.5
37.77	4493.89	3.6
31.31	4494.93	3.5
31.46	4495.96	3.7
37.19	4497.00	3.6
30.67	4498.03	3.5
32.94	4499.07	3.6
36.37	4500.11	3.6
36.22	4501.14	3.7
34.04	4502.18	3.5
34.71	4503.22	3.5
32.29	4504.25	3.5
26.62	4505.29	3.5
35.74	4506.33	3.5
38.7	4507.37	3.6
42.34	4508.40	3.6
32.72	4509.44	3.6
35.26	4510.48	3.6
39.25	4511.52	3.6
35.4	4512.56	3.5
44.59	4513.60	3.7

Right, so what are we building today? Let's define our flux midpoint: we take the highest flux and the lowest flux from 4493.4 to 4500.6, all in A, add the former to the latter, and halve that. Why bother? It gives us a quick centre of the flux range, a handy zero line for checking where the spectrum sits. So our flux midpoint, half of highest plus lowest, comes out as 34.2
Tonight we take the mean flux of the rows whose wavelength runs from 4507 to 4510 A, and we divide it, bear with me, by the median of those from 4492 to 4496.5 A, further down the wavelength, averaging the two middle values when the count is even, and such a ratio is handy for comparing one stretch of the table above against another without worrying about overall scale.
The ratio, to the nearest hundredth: 1.21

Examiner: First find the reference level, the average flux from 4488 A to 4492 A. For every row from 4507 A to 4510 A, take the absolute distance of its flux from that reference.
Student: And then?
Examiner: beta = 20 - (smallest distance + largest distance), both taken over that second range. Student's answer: 10.4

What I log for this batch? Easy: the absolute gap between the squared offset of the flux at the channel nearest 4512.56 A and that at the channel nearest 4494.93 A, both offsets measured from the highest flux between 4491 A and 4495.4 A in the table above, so 36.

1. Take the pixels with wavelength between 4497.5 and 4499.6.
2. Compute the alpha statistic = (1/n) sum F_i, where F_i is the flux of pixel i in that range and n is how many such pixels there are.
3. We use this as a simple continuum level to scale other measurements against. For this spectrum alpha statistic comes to 31.8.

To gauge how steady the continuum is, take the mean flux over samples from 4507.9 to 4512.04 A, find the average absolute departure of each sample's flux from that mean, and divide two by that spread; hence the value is 0.59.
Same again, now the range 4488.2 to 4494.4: 0.55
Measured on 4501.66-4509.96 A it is 0.62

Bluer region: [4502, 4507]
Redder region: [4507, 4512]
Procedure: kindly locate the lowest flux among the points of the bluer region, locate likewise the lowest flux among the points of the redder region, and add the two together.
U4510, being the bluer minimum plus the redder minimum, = 59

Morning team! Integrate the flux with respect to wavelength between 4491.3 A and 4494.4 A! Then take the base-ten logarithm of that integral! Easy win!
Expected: 2.0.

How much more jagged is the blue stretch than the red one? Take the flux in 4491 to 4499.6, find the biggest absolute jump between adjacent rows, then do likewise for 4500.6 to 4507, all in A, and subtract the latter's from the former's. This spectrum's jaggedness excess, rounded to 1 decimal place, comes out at 2.0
